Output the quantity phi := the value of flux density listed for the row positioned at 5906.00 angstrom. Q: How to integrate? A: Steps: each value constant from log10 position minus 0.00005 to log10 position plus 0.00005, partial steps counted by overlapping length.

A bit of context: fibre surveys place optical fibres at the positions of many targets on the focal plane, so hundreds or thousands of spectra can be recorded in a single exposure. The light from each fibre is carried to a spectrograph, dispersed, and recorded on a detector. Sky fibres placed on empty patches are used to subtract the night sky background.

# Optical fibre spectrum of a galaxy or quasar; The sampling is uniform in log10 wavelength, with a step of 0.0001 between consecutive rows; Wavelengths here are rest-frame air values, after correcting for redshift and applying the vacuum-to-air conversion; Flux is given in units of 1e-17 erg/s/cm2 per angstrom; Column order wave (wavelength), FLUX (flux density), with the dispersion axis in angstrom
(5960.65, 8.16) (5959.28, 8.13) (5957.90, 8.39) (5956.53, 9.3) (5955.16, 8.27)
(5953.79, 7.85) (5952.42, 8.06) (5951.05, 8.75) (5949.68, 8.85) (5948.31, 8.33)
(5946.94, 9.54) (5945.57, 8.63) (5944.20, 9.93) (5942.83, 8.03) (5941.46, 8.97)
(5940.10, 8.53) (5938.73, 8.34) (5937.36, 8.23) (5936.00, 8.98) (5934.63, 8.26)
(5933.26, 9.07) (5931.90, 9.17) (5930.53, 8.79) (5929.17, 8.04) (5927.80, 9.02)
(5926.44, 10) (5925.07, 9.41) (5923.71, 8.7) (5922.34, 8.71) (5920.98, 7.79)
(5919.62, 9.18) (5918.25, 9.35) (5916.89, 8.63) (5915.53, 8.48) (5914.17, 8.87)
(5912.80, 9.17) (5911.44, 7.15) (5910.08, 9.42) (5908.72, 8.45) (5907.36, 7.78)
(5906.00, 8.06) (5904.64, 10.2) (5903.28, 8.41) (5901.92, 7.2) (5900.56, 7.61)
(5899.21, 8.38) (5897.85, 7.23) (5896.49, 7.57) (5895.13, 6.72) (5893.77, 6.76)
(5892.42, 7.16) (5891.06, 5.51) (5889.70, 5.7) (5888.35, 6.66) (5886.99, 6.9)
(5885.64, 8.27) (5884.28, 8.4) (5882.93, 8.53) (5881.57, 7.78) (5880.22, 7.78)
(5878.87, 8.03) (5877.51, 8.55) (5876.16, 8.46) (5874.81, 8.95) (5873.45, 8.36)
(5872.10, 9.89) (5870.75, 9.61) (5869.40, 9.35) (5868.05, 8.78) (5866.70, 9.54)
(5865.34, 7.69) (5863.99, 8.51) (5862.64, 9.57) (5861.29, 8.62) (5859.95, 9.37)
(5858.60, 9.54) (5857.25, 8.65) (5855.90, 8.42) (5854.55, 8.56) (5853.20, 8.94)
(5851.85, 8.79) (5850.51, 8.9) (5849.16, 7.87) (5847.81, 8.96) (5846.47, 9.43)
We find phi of 8.06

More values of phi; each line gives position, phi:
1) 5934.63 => 8.26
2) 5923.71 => 8.7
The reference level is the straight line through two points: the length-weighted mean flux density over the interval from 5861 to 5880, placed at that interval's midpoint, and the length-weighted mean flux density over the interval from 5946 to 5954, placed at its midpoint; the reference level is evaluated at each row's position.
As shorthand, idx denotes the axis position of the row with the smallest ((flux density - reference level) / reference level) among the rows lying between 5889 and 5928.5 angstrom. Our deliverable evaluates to 5891.06 angstrom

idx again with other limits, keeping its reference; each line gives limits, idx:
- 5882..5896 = 5891.06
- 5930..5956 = 5953.79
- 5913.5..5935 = 5920.98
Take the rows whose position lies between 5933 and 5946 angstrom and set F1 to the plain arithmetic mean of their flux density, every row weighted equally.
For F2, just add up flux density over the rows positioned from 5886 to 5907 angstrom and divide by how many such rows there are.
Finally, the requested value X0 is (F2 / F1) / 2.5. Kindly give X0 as 0.337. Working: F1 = 8.70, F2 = 7.3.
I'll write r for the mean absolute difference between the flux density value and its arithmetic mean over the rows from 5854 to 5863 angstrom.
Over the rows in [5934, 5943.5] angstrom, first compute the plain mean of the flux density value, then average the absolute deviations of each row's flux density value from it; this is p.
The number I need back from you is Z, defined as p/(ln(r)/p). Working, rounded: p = 0.30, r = 0.46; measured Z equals -0.11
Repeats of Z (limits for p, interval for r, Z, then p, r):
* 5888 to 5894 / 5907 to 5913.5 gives -1.22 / 0.60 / 0.74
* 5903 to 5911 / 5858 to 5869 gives -0.89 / 0.73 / 0.55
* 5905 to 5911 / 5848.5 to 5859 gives -0.23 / 0.51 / 0.33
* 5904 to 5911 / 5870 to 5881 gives -1.26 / 0.82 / 0.58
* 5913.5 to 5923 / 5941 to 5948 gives -0.23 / 0.36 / 0.57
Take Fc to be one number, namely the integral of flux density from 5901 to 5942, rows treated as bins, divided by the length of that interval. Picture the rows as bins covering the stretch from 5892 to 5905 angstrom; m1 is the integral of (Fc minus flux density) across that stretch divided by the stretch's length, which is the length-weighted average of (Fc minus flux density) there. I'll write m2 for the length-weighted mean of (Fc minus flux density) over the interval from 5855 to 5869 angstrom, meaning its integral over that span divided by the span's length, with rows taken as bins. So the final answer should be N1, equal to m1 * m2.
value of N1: -0.201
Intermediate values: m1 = 1.0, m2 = -0.2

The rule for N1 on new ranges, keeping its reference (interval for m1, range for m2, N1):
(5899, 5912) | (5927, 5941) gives 0.005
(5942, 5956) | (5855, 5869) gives -0.007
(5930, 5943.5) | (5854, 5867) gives -0.006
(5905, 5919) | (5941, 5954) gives -0.005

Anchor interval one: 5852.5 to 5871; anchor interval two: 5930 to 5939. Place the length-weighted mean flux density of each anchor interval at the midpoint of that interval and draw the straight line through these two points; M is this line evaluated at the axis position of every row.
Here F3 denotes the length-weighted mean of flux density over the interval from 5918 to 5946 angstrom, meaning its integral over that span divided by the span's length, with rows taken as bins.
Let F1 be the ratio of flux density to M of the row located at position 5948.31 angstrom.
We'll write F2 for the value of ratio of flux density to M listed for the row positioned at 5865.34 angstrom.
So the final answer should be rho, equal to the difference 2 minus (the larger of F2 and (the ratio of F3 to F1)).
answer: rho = -7.2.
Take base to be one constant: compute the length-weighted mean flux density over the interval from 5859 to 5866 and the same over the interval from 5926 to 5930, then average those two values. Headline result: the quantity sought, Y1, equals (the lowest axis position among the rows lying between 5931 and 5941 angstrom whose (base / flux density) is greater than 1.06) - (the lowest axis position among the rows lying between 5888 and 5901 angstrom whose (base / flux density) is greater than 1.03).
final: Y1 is 46.3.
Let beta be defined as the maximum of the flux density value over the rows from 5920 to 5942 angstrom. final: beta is 10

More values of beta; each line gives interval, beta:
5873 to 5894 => 8.95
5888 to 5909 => 10.2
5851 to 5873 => 9.89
